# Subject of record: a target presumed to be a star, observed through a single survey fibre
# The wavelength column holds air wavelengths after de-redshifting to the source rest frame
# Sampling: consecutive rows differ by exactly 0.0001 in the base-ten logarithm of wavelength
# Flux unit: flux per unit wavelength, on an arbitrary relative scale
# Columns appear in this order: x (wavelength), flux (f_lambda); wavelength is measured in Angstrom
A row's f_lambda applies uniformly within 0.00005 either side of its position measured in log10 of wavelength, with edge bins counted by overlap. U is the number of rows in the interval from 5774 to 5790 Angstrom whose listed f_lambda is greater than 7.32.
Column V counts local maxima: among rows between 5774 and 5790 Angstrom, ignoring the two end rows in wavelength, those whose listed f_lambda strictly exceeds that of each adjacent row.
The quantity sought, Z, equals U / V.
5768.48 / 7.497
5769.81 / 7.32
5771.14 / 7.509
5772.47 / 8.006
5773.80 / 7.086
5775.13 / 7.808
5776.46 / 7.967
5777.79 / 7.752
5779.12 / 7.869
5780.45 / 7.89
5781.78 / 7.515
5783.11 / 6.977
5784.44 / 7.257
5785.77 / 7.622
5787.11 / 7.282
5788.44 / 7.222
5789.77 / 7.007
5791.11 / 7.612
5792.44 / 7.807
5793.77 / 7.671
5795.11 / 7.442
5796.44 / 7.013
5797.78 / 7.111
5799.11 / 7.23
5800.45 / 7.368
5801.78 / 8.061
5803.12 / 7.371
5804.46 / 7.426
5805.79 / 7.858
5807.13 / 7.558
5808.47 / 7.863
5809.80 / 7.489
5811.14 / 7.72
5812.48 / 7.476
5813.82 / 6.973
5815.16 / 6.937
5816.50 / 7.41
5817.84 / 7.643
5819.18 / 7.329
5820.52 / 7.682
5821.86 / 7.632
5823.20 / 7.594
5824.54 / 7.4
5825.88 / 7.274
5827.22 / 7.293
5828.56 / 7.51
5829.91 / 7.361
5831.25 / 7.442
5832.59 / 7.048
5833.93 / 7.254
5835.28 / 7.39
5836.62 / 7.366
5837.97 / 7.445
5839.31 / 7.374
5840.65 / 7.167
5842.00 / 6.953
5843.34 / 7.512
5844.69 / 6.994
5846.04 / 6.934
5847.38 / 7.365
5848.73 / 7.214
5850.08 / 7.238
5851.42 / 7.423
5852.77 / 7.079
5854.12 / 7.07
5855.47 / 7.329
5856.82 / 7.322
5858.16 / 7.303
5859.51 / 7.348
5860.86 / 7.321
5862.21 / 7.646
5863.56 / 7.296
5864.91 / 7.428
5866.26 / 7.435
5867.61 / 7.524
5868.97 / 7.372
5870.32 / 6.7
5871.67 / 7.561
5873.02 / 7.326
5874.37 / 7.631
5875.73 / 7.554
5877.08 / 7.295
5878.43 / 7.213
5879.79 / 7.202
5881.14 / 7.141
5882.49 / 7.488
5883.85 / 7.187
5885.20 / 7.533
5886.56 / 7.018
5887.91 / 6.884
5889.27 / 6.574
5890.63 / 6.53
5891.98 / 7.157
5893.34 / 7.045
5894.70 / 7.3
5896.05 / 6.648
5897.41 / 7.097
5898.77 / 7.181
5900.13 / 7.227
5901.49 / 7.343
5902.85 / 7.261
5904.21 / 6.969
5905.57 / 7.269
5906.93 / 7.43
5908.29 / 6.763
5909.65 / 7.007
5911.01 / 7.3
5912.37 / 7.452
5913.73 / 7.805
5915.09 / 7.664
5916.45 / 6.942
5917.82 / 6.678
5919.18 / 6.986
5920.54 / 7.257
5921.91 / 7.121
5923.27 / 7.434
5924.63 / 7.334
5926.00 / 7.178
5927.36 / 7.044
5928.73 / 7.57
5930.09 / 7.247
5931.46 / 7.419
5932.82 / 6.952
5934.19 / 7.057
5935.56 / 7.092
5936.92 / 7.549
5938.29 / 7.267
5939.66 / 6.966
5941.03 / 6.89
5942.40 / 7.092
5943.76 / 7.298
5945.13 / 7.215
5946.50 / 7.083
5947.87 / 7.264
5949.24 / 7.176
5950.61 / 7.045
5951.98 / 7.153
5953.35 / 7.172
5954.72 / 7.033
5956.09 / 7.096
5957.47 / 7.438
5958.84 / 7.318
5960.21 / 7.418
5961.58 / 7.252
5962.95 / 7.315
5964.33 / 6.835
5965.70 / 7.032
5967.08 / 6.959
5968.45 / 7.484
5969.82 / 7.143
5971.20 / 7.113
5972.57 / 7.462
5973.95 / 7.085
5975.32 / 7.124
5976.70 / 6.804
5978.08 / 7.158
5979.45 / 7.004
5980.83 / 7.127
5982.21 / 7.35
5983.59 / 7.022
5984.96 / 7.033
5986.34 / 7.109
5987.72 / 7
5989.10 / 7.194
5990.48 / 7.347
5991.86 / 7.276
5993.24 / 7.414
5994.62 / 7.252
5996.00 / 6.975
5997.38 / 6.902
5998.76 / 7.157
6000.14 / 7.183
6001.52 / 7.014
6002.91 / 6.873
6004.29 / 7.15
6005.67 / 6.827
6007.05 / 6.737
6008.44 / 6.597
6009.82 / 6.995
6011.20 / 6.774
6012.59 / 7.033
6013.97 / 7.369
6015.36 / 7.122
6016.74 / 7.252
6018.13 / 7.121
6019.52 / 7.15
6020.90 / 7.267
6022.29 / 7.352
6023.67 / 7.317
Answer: 2.3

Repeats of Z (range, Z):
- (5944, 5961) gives 0.7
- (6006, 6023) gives 0.7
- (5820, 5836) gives 4.0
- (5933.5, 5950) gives 0.3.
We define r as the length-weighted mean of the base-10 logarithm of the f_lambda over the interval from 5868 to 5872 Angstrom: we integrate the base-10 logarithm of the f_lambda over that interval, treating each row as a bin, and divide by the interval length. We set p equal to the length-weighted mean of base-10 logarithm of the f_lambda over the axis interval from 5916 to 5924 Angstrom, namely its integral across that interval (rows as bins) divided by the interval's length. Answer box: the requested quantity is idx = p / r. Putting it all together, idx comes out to 0.99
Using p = 0.849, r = 0.856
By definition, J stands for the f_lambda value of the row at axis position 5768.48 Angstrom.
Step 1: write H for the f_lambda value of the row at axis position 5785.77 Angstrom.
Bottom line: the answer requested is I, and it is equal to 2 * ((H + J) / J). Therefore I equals 4.03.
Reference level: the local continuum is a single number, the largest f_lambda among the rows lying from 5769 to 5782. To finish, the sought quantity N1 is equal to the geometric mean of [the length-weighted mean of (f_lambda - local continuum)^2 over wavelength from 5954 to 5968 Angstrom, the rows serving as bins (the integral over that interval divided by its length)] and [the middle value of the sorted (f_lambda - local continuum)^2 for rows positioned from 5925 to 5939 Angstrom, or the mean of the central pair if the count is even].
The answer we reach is 0.68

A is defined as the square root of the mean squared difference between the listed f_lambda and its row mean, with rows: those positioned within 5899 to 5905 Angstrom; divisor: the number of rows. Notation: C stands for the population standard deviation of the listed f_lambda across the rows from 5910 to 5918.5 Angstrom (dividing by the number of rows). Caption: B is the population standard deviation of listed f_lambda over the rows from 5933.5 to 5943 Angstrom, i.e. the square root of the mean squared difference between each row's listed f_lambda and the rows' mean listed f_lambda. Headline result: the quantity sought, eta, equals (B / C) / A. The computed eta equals 3.7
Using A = 0.14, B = 0.20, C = 0.39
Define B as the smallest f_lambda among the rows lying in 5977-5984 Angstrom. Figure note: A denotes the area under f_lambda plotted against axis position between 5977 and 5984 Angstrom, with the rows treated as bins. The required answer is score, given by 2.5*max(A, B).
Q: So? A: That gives 124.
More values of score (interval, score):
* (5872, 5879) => 130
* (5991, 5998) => 126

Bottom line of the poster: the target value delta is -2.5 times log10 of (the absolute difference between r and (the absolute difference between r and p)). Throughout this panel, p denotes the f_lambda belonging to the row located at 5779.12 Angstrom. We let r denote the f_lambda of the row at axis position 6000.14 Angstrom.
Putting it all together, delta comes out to -2.03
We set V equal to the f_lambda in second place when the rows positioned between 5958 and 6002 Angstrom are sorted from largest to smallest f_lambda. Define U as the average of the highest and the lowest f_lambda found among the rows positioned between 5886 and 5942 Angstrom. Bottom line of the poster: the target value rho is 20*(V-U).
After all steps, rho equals 6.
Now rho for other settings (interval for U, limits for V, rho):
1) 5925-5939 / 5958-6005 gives 4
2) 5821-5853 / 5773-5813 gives 14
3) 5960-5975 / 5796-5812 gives 14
